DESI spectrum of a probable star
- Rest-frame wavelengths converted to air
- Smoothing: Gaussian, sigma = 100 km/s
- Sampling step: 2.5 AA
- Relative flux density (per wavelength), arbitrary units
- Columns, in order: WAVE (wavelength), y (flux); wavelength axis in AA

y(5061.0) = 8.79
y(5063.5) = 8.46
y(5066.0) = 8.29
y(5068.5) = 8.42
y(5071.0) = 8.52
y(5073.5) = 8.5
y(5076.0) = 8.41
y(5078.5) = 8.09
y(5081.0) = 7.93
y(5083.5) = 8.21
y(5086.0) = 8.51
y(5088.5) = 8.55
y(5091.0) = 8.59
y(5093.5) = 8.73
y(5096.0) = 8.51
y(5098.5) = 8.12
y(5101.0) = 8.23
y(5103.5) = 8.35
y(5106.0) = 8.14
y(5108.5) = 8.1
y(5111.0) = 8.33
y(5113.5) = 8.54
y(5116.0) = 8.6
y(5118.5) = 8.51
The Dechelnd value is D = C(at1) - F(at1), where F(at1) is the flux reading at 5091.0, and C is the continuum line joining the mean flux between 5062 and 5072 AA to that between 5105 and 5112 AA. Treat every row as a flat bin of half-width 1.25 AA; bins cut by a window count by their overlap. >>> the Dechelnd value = -0.30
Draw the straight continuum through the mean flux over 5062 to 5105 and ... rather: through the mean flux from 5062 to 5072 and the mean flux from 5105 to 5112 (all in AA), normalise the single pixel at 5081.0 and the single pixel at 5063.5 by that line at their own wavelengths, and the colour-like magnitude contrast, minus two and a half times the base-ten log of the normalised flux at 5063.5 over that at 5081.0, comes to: -0.06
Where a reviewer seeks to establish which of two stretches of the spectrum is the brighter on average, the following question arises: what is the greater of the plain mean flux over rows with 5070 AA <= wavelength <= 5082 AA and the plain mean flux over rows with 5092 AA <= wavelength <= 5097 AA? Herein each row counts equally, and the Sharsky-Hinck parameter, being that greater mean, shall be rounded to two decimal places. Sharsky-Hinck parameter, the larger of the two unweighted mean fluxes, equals 8.62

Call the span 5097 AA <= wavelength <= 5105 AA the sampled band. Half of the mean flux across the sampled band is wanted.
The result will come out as 4.12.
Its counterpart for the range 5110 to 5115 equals 4.22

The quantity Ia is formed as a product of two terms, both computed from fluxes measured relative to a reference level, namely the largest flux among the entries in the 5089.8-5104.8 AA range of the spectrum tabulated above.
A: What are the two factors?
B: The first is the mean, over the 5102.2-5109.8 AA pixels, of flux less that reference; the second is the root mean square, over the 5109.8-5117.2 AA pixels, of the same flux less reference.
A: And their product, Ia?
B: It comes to -0.142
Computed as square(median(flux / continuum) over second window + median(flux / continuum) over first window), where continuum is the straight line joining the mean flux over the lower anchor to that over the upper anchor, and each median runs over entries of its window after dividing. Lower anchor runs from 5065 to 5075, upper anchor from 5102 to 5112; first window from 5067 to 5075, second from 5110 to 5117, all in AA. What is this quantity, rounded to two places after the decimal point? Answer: 4.21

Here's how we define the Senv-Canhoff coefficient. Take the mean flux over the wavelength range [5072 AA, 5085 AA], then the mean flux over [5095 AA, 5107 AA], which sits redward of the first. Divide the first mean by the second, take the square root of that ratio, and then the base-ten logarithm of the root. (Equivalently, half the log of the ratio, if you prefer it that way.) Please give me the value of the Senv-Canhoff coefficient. -0.001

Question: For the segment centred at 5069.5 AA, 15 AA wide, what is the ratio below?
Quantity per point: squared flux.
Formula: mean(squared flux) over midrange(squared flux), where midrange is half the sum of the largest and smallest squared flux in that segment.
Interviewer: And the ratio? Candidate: 1.01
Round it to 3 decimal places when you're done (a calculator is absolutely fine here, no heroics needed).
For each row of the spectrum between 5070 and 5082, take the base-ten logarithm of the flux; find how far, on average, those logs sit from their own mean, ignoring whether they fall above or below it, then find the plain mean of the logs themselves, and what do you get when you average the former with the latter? 0.465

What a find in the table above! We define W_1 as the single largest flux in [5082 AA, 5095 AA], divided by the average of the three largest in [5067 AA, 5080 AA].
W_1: 1.03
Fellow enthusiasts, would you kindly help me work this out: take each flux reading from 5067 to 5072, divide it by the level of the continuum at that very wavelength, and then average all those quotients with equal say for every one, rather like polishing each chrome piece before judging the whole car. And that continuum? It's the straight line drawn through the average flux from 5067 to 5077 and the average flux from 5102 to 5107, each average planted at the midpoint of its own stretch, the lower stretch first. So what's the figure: 1.00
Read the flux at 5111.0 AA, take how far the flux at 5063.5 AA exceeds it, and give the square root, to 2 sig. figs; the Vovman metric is 0.36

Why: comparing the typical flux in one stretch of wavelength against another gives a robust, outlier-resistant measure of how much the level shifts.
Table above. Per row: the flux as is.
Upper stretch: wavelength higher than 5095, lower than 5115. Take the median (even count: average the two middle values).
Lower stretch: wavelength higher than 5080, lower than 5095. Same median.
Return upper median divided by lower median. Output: 0.971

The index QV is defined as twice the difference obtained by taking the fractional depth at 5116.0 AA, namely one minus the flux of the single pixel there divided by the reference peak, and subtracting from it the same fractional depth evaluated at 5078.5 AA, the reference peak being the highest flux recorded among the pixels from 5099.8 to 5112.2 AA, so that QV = -0.12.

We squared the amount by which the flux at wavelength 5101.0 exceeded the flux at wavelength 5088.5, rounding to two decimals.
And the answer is 0.10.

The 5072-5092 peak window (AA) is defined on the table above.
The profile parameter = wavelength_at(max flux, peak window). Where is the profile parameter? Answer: 5091.0 AA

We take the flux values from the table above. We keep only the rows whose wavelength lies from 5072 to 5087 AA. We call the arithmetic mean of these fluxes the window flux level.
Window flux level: 8.28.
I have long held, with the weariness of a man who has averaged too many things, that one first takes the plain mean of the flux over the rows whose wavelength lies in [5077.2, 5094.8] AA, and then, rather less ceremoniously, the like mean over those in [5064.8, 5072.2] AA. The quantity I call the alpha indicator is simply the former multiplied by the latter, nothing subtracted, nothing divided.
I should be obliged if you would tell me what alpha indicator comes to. 70.4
